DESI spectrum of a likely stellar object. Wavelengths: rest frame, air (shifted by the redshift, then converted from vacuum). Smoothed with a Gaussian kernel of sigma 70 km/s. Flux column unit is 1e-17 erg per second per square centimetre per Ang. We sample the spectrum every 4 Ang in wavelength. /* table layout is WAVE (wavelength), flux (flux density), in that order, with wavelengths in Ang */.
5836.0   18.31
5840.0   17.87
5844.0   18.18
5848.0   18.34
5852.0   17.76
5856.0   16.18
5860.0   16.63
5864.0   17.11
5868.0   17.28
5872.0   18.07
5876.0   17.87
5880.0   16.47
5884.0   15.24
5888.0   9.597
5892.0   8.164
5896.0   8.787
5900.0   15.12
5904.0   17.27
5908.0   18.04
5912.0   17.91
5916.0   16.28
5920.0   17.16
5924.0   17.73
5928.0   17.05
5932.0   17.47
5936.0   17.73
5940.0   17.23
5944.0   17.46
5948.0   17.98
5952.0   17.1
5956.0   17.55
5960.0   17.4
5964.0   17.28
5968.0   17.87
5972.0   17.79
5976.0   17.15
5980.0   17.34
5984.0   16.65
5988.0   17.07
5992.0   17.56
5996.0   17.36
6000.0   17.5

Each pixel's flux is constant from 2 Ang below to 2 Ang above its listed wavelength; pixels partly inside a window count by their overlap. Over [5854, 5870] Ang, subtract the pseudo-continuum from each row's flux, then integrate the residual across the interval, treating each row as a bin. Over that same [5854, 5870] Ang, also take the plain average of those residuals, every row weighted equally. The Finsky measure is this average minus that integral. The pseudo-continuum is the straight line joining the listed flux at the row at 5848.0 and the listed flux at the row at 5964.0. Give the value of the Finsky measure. 21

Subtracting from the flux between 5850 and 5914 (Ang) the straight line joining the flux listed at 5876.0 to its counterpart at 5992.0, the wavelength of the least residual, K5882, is 5892.0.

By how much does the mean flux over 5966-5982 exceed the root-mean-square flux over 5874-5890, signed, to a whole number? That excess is 2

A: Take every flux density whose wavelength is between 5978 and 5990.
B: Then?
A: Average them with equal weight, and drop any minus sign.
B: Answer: 17.0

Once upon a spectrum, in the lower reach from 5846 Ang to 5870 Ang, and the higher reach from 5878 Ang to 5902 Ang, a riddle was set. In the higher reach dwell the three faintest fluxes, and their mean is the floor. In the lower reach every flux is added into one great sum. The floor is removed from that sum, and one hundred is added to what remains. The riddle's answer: 194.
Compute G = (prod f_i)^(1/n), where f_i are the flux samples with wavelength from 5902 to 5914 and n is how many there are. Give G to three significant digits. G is 17.7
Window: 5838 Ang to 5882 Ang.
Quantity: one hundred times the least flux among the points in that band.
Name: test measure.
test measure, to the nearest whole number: 1618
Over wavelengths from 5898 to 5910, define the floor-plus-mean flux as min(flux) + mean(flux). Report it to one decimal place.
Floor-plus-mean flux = 31.9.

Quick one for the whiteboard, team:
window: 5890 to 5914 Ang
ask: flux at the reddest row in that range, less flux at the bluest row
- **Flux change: 9.7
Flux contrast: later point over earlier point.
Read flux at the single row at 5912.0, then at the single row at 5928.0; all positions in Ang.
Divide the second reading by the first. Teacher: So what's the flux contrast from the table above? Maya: 1.0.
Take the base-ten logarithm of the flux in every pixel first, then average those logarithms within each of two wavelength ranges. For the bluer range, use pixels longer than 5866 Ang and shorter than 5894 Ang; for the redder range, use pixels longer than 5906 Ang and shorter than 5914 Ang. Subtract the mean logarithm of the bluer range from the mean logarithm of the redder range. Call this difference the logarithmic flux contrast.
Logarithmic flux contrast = 0.11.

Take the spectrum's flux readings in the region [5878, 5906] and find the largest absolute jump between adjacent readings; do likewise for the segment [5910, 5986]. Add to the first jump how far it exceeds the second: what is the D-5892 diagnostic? 11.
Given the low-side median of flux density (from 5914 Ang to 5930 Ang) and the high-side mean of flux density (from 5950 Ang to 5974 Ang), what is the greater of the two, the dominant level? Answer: 17.50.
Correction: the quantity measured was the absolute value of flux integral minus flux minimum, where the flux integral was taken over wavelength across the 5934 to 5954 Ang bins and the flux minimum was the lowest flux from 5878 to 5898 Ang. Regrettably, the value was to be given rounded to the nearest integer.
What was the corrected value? 342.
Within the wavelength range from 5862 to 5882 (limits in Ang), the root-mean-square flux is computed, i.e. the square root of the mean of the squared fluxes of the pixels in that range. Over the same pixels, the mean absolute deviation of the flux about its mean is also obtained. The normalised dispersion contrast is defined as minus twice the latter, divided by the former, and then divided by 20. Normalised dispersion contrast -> -0.0028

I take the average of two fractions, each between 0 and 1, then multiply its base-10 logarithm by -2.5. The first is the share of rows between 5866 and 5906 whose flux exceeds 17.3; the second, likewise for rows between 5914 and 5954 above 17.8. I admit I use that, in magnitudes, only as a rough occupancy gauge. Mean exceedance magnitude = 2.06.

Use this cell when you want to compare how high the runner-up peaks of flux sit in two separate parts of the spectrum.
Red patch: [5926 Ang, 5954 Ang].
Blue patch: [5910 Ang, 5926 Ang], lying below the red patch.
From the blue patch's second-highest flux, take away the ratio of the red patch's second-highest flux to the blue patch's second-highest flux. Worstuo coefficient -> 16.7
